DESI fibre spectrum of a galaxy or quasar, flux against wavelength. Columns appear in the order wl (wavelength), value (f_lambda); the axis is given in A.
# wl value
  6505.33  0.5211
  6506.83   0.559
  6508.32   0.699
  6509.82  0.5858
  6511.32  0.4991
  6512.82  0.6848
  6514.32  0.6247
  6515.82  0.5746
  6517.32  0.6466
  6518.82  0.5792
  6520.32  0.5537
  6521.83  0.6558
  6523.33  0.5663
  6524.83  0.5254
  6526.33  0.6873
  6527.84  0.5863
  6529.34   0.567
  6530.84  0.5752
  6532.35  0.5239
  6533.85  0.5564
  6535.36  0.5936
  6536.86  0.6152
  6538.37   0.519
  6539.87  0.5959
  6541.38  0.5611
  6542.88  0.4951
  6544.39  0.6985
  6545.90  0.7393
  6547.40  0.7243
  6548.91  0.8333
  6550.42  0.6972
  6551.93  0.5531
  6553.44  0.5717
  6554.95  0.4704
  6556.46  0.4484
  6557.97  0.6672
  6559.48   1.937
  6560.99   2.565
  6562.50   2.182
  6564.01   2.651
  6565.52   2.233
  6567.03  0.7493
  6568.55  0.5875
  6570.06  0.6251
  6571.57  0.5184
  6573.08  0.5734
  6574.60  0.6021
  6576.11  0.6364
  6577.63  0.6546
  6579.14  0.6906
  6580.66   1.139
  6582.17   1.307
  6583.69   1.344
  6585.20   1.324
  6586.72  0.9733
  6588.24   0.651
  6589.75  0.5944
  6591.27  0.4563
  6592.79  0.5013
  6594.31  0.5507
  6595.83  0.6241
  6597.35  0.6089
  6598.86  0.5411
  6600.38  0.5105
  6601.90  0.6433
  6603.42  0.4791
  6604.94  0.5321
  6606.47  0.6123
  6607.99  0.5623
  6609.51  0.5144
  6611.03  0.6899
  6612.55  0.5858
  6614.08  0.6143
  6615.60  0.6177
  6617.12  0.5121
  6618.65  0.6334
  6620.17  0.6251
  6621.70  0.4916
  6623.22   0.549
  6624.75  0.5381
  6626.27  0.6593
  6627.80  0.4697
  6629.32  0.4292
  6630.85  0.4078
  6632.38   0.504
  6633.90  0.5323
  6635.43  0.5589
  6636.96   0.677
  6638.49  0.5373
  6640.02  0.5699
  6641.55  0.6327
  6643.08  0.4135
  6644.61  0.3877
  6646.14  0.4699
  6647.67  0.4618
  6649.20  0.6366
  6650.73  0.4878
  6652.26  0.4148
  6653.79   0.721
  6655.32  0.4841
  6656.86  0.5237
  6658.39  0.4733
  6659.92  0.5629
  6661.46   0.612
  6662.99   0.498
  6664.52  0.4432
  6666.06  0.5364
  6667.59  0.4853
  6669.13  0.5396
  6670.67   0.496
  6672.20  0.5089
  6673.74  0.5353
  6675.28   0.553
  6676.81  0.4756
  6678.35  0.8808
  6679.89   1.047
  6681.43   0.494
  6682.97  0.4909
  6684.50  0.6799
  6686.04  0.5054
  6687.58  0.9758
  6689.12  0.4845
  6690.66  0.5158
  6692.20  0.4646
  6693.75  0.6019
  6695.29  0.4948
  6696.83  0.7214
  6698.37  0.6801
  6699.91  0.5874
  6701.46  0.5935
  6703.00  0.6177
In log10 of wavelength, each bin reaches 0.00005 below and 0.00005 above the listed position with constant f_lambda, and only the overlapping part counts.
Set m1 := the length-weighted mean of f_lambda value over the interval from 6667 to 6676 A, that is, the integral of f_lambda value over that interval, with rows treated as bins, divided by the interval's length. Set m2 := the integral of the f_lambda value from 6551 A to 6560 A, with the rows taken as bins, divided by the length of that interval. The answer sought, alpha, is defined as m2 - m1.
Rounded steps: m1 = 0.520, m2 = 0.74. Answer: 0.22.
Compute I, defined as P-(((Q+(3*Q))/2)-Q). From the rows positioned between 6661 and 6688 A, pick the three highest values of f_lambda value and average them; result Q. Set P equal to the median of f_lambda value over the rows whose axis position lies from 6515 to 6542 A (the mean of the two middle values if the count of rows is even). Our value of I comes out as -0.39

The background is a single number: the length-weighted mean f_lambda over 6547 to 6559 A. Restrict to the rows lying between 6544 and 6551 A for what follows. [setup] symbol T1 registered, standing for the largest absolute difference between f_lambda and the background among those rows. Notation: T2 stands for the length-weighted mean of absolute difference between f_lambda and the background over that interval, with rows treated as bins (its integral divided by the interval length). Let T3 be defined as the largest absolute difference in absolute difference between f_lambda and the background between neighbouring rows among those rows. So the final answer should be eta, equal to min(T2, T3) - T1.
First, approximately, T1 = 0.19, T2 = 0.094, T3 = 0.136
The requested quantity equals -0.092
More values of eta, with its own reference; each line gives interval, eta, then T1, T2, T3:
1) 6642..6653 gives -0.085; 0.26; 0.175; 0.175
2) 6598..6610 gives -0.072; 0.17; 0.097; 0.164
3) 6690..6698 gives -0.070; 0.18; 0.113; 0.137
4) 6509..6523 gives -0.091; 0.15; 0.058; 0.111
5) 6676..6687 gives -0.213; 0.40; 0.186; 0.246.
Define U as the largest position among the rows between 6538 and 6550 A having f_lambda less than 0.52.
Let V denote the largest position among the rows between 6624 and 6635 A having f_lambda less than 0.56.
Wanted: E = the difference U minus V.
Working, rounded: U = 6542.88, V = 6633.90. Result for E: -91.0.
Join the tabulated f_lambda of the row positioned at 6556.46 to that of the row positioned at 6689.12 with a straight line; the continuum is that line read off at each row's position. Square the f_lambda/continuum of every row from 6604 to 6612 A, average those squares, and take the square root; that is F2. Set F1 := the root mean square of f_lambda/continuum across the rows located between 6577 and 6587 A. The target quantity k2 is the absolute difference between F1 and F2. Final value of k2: 1.1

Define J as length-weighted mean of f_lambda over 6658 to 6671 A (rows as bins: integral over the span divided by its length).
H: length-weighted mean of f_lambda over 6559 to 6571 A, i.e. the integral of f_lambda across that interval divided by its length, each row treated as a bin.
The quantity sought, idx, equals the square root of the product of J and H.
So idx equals 0.93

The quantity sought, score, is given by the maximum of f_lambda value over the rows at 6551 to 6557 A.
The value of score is 0.5717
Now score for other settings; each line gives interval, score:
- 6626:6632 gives 0.6593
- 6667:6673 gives 0.5396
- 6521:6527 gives 0.6873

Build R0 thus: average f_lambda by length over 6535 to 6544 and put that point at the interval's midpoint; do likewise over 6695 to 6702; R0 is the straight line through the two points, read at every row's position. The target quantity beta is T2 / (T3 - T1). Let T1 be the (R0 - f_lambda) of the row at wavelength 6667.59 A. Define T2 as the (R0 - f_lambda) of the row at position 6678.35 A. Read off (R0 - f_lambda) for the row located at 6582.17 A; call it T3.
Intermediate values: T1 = 0.13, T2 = -0.26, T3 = -0.7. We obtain 0.3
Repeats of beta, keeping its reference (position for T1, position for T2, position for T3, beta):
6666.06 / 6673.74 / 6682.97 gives 1.6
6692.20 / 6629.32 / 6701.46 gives -1.4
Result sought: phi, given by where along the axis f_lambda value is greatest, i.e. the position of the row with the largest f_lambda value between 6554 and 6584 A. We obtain 6564.01 A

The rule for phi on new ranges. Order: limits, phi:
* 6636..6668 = 6653.79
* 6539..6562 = 6560.99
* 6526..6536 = 6526.33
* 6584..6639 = 6585.20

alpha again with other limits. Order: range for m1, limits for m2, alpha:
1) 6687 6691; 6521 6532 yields -0.07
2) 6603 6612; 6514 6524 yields 0.03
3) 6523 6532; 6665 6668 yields -0.08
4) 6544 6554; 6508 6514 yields -0.08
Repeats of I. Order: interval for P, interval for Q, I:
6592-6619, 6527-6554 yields -0.19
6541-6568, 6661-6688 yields -0.26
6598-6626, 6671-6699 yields -0.41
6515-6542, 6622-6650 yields -0.08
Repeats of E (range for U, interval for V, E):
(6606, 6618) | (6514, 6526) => 92.3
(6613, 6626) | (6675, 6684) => -61.3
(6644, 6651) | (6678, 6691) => -39.9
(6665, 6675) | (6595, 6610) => 62.7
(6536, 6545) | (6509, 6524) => 22.6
